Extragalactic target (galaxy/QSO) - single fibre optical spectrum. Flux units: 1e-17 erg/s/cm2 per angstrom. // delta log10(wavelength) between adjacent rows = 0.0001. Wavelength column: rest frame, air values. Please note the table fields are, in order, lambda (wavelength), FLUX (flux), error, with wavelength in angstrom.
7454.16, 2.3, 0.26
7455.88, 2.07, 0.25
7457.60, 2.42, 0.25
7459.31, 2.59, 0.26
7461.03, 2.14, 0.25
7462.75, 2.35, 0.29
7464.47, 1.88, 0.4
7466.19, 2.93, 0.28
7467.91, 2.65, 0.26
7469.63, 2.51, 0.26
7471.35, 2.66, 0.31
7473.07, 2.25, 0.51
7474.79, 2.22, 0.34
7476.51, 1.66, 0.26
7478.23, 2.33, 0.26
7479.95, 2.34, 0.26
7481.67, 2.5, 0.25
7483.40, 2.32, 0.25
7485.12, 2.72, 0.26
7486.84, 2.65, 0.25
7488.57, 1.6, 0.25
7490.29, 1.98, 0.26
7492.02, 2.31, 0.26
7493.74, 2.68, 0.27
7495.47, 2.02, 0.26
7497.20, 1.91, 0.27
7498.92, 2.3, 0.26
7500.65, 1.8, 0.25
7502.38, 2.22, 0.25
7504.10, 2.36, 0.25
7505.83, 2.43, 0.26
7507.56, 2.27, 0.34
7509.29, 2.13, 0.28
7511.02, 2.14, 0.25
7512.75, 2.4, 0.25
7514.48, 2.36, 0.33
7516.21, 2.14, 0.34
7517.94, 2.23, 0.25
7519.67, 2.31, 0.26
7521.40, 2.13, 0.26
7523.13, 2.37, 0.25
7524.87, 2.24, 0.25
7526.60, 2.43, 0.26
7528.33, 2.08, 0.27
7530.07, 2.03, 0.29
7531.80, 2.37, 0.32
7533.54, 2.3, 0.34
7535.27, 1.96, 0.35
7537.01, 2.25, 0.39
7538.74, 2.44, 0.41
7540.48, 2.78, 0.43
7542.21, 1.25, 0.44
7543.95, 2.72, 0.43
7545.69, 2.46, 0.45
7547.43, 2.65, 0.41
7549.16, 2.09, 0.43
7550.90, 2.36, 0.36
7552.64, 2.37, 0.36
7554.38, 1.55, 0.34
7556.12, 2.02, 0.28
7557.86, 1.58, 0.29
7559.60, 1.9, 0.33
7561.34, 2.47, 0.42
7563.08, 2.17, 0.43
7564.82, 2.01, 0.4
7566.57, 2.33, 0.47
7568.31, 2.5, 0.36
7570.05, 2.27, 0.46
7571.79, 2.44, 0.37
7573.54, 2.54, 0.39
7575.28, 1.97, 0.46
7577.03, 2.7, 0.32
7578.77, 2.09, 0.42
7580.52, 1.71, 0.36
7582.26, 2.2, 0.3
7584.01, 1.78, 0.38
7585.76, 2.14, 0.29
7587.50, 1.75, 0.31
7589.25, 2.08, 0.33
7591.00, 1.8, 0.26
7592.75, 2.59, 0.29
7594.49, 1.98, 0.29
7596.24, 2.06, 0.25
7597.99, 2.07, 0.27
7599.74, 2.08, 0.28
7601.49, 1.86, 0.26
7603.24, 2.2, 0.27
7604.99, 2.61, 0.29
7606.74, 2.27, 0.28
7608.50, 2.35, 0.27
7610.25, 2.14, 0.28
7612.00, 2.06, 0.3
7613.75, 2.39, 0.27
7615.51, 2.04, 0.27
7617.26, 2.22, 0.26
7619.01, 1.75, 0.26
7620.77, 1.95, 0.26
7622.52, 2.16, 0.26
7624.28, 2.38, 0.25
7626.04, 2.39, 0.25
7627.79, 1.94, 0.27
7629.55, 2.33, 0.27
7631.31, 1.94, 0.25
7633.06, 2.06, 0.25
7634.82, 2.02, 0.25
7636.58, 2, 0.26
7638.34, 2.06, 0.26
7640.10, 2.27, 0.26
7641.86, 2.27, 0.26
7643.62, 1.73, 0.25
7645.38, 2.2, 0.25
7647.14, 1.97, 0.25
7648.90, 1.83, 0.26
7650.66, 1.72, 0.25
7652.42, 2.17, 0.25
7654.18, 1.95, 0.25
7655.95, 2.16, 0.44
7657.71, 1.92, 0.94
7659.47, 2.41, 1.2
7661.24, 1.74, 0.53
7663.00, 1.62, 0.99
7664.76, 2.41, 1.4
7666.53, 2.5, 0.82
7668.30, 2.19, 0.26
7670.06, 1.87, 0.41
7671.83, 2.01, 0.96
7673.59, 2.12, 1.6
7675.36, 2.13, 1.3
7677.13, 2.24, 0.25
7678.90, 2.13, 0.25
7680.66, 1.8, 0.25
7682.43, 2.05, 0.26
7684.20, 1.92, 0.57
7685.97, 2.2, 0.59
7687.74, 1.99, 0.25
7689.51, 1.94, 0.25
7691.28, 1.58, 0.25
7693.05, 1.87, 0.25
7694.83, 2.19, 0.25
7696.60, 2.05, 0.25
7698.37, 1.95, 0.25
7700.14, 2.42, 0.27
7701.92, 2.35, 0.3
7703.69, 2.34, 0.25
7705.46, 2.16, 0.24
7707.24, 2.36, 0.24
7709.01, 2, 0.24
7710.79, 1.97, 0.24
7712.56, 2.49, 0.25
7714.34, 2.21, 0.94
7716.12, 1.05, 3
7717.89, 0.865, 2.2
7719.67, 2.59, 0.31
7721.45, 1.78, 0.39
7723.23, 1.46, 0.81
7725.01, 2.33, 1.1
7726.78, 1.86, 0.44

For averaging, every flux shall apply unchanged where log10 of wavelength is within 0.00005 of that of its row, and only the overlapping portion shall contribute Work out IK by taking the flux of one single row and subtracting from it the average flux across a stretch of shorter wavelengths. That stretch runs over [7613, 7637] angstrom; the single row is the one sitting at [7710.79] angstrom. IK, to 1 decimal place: -0.1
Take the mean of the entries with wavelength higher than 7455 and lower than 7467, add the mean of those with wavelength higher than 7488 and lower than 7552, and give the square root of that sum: 2.138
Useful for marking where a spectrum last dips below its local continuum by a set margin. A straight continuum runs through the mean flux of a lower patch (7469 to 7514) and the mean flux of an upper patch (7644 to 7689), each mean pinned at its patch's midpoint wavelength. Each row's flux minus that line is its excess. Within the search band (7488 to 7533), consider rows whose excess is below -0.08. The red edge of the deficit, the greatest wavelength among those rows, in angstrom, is 7530.07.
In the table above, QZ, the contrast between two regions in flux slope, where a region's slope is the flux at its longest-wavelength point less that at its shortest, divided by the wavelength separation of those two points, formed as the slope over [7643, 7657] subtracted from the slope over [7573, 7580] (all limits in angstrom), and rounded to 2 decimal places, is -0.12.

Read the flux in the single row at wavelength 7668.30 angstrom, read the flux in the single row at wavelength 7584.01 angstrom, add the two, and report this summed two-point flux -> 4.0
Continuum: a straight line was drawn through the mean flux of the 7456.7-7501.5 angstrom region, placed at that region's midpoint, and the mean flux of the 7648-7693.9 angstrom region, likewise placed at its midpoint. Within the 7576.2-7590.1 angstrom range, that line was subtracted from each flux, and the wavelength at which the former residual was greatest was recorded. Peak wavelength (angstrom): 7577.03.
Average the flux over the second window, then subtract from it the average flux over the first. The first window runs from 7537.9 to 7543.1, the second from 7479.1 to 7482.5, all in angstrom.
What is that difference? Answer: 0.26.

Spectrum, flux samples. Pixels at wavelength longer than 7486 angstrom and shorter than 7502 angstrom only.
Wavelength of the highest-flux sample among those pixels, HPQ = 7493.74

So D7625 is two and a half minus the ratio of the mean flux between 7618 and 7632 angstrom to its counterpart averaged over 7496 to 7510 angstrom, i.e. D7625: 1.53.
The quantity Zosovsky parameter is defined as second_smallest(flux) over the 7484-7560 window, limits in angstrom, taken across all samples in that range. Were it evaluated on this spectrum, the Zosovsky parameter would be 1.55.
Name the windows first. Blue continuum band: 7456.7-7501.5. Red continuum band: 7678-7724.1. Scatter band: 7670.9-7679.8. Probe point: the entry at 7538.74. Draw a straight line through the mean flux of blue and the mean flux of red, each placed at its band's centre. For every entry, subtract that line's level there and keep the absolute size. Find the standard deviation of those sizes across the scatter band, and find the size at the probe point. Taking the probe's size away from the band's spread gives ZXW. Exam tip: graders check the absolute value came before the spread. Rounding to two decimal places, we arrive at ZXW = -0.16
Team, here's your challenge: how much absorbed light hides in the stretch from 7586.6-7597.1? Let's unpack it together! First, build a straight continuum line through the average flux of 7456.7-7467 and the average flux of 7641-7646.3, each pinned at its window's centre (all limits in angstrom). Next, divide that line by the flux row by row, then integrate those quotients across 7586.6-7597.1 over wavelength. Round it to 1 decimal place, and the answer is 11.3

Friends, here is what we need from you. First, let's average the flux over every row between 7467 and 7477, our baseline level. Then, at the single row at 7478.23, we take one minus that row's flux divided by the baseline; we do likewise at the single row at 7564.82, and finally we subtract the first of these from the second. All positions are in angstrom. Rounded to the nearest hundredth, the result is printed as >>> 0.14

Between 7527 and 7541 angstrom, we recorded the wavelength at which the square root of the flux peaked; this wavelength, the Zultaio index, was 7540.48 angstrom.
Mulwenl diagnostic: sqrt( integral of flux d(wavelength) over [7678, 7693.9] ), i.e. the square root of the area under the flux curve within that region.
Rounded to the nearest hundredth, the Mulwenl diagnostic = 5.56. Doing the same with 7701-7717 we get 5.80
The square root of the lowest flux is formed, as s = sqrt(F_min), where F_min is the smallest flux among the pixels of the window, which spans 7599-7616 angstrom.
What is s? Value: 1.36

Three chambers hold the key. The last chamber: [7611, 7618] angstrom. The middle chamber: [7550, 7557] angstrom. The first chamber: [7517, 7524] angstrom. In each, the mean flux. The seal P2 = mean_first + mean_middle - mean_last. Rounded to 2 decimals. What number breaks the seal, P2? 2.16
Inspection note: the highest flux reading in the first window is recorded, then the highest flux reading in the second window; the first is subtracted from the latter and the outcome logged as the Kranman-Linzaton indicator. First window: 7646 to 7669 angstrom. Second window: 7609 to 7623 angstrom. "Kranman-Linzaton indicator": -0.1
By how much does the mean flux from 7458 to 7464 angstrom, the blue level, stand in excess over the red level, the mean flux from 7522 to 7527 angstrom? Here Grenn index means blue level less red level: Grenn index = 0.01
